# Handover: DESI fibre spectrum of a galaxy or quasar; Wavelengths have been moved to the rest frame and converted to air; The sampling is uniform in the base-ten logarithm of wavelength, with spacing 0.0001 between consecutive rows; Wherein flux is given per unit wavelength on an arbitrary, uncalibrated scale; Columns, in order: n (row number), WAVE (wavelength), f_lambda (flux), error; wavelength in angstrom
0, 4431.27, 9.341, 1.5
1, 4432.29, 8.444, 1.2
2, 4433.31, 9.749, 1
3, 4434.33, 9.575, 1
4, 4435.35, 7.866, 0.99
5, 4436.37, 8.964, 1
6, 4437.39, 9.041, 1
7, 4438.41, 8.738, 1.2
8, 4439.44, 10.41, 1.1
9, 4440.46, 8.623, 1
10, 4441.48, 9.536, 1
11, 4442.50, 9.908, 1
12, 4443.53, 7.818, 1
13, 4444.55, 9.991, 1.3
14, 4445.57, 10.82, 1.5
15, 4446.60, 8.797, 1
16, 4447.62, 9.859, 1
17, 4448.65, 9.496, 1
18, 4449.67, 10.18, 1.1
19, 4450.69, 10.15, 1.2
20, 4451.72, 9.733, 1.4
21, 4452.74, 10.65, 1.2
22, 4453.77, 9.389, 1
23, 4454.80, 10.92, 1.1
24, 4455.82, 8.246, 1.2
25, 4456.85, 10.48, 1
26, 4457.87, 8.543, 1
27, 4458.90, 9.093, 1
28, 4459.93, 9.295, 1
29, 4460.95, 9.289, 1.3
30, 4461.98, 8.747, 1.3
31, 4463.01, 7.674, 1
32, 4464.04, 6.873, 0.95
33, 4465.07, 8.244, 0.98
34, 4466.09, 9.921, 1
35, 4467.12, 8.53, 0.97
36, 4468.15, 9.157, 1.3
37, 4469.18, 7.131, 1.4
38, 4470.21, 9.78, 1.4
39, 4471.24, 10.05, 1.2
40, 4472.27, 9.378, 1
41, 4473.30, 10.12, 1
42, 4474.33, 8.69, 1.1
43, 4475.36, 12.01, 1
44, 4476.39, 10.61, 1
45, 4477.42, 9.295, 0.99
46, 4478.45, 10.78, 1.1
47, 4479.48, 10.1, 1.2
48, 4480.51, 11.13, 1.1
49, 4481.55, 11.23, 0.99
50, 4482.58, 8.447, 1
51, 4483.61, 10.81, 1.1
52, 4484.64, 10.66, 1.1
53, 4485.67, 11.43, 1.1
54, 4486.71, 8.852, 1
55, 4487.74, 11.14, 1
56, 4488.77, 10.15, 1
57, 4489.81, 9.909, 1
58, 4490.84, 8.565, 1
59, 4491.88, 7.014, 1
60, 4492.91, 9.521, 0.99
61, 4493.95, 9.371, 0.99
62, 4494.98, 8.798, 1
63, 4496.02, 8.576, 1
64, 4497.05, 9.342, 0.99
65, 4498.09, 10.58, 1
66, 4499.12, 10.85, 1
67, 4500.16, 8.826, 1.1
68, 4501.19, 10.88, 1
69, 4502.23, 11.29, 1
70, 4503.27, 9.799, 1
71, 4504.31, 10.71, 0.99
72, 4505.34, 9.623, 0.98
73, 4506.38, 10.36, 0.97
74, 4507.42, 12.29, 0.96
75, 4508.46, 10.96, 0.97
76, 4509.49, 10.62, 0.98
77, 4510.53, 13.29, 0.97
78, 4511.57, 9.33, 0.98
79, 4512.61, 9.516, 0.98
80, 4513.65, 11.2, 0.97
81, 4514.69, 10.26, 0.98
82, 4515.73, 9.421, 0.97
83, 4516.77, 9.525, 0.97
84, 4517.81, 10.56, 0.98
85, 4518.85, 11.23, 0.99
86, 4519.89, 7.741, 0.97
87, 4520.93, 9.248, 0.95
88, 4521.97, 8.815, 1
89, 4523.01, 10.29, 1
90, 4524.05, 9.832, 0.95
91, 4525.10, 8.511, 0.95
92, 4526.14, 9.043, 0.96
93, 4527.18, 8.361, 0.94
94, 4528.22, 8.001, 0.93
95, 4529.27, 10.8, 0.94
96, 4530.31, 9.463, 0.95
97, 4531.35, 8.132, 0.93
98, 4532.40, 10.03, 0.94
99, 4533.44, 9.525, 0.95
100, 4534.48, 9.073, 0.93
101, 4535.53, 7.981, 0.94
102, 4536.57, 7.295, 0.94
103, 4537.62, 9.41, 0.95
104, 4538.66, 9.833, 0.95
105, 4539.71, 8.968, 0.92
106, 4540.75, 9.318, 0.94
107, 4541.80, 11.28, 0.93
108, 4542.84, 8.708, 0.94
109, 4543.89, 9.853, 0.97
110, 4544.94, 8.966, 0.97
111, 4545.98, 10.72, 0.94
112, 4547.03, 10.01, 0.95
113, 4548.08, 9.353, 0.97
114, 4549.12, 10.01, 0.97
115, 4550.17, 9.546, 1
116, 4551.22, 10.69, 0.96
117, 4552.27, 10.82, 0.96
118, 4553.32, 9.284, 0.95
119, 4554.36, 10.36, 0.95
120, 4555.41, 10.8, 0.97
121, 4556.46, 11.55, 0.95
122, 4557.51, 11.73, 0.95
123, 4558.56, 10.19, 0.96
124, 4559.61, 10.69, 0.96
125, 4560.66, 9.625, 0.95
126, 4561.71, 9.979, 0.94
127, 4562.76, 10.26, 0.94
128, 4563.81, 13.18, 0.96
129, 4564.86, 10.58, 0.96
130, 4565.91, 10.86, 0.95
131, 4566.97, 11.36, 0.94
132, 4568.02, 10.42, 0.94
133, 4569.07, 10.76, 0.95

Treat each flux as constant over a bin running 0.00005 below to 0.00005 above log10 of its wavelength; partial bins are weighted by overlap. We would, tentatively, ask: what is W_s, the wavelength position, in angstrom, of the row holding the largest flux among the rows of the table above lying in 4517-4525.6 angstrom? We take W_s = 4518.85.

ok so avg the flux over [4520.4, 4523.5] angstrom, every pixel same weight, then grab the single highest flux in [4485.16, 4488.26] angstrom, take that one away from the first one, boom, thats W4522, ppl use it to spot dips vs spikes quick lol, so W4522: -2.0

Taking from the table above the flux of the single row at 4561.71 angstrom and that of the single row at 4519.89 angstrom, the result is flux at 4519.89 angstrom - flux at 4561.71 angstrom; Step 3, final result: -2.24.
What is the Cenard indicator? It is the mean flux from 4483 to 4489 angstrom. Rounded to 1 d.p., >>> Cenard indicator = 10.5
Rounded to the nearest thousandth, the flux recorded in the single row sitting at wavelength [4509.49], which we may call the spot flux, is 10.620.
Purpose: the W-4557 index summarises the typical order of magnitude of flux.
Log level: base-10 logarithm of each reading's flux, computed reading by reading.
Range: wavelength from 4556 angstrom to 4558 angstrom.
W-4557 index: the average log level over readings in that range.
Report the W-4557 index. 1.066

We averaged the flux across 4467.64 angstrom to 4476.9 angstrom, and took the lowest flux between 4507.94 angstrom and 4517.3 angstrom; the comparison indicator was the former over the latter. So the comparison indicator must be 1.04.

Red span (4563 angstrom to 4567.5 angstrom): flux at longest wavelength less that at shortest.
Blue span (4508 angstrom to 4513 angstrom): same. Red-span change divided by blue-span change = 1.3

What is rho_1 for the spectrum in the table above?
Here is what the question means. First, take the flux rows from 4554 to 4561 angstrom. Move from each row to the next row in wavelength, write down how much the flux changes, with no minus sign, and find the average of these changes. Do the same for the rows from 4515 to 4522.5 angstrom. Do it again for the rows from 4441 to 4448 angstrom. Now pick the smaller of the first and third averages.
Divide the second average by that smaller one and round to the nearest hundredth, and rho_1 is 1.62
